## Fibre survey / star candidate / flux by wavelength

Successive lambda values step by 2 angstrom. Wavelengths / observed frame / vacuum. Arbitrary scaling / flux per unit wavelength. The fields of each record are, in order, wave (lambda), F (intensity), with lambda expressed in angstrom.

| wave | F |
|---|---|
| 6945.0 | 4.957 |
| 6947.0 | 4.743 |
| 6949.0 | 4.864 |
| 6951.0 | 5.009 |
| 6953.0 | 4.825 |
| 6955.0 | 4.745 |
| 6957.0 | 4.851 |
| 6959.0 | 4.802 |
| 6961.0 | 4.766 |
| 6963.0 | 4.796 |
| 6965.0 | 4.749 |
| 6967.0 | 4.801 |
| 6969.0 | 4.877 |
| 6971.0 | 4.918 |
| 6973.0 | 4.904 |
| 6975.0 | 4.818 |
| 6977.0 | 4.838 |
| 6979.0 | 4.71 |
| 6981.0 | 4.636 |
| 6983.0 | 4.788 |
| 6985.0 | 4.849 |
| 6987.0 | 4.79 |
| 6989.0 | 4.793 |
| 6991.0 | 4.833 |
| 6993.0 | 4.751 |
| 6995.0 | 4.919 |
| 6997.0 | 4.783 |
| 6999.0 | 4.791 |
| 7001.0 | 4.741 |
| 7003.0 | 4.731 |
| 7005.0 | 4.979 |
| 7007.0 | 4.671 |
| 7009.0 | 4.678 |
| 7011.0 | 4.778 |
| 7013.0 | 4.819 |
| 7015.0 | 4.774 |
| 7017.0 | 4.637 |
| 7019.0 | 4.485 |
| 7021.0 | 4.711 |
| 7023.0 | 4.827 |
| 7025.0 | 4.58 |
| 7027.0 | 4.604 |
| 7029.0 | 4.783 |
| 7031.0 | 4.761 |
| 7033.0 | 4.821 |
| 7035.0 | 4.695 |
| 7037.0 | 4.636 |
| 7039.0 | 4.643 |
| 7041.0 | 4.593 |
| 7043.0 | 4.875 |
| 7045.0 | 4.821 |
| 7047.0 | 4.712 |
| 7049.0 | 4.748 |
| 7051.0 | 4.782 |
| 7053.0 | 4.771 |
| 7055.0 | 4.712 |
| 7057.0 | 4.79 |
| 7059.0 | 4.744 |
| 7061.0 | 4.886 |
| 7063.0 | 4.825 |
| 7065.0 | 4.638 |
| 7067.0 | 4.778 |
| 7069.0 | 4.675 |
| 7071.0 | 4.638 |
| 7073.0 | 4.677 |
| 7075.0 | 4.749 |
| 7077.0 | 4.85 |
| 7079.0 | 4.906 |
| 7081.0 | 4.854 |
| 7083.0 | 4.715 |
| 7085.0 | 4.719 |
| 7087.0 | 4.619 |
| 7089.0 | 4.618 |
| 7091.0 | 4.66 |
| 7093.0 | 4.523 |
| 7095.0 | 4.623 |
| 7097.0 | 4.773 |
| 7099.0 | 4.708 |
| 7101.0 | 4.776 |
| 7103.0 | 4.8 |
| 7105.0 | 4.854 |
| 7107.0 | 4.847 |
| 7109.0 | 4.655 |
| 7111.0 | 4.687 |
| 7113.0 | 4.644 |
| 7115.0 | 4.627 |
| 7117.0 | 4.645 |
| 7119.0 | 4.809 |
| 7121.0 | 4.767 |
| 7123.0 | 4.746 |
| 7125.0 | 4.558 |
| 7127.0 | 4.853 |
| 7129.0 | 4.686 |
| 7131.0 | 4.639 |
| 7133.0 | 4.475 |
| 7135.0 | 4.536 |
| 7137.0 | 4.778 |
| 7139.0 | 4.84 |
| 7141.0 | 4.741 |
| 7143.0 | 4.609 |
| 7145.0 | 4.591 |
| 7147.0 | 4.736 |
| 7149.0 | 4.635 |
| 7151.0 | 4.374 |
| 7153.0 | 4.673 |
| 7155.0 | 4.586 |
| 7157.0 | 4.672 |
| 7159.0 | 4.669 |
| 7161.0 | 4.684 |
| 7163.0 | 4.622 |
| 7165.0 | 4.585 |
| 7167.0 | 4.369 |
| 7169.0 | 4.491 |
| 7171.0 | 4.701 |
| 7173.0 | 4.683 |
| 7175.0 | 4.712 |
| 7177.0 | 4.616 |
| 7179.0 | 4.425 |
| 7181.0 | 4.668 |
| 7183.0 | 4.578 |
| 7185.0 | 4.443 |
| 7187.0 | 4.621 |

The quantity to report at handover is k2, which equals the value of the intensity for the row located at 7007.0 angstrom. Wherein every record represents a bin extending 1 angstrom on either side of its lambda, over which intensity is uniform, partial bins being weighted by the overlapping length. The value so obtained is 4.671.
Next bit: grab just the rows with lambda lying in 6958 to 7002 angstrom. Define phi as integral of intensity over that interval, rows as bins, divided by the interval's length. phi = 4.80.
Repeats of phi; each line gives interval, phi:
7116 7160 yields 4.66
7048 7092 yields 4.74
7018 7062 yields 4.73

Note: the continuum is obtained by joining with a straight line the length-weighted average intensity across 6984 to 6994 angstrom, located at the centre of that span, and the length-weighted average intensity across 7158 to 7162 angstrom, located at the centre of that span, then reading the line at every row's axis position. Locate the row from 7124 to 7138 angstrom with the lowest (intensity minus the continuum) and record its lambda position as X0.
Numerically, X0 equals 7133.0 angstrom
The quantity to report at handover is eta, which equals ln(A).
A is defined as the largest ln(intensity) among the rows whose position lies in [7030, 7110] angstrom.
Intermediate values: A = 1.59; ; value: 0.464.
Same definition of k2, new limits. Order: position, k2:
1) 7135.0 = 4.536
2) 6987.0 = 4.79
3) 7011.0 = 4.778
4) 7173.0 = 4.683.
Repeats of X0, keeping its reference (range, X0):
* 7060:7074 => 7065.0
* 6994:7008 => 7007.0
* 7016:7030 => 7019.0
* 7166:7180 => 7167.0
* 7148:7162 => 7151.0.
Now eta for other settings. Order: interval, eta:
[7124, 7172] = 0.457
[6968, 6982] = 0.466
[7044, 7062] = 0.461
